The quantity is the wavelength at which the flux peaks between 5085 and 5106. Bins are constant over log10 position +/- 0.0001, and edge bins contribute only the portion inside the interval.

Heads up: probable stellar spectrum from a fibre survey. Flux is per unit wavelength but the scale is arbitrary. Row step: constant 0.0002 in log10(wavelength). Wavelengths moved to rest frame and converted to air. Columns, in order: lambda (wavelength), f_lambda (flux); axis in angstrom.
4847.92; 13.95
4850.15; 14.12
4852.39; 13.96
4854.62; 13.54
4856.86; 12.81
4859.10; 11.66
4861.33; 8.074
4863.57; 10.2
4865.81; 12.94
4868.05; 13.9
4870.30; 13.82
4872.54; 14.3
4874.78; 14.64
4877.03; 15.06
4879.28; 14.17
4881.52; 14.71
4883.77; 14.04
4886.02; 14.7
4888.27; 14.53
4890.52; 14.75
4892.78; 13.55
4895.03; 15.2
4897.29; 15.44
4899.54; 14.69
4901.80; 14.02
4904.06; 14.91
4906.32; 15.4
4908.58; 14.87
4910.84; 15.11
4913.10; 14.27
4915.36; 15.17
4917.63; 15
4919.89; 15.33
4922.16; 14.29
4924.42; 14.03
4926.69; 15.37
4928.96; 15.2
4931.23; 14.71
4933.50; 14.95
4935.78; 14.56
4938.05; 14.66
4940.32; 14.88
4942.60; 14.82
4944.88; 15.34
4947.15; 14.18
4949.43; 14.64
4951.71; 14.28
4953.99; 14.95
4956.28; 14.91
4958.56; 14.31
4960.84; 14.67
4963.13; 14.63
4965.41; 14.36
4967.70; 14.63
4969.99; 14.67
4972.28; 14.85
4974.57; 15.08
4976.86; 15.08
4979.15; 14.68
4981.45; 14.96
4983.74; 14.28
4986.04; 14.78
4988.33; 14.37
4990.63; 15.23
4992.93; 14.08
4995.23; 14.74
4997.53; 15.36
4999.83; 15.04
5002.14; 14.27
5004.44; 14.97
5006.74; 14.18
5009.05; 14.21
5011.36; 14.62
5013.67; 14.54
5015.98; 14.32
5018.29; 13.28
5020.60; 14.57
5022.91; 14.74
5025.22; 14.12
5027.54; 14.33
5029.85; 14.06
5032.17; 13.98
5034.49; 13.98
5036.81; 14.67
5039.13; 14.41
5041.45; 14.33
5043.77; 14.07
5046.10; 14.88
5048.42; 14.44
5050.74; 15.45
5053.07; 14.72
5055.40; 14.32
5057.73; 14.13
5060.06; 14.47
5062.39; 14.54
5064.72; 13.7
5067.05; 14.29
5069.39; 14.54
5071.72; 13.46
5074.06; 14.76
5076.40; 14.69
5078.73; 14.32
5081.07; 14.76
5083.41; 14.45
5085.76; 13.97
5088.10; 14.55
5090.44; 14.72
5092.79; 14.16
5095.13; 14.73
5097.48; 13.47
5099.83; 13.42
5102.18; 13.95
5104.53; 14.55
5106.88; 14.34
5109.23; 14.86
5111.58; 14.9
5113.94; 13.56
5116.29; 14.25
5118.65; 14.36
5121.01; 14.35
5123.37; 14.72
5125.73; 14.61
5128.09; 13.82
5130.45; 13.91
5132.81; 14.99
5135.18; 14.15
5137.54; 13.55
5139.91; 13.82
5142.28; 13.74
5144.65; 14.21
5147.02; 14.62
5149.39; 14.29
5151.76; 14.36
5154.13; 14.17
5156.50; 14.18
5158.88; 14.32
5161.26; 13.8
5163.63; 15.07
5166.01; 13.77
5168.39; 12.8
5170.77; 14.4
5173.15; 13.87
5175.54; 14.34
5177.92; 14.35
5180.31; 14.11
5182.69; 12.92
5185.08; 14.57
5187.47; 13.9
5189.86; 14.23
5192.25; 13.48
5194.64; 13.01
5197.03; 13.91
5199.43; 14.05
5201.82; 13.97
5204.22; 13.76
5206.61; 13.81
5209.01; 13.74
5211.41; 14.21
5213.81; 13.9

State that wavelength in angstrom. 5095.13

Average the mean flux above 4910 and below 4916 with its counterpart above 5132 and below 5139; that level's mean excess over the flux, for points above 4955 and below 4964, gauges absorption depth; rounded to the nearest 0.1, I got -0.1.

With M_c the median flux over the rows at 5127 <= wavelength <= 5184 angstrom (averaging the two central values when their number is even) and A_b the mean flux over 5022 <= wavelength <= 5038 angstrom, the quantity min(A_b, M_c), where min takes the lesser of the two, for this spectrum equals 14.2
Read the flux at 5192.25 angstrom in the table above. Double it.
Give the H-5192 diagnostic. 27.0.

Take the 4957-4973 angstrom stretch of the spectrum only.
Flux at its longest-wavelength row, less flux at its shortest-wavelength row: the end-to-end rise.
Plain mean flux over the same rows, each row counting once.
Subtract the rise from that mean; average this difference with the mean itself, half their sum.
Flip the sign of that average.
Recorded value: -14.3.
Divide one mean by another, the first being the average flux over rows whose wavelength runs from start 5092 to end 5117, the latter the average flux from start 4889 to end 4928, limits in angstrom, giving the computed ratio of 0.960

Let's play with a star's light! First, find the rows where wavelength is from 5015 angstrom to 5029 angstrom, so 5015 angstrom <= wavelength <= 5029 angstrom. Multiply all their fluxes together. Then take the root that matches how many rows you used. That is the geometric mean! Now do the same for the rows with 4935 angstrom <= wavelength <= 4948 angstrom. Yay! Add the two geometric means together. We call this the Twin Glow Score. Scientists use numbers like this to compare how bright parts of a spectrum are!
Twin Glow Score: 29.0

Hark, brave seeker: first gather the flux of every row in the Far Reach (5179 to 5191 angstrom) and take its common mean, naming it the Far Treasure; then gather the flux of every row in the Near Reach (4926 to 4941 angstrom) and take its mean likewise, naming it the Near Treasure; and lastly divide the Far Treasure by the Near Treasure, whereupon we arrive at 0.94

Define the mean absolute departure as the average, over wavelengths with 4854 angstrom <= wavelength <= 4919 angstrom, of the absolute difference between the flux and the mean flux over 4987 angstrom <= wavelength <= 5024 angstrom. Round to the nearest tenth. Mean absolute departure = 1.0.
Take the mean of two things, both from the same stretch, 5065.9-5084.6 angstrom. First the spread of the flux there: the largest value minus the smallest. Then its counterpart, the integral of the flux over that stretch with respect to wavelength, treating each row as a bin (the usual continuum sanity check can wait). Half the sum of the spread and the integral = 135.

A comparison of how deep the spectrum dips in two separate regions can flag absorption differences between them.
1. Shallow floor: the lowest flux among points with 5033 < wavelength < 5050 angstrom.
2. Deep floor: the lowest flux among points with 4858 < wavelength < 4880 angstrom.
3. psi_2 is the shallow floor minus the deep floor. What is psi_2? 5.9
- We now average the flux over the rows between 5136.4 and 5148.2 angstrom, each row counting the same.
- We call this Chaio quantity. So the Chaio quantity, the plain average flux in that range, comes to 14.0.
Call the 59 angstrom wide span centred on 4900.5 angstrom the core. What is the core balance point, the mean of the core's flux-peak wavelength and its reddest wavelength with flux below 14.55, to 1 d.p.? 4910.9 angstrom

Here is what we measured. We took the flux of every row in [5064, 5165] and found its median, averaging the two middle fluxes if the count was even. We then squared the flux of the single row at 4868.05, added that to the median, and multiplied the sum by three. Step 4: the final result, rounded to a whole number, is 623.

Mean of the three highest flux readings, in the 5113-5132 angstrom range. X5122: 14.6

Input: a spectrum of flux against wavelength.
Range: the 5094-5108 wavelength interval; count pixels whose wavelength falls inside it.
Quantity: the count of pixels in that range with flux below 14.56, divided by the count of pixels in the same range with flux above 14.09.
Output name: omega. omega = 1.7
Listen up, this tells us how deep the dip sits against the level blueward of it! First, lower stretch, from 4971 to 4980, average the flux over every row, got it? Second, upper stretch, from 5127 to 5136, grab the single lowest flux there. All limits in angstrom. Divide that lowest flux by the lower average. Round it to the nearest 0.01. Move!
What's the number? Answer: 0.93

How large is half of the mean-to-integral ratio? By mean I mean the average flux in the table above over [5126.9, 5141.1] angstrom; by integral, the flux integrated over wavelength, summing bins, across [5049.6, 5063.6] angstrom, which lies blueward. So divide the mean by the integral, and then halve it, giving 0.034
